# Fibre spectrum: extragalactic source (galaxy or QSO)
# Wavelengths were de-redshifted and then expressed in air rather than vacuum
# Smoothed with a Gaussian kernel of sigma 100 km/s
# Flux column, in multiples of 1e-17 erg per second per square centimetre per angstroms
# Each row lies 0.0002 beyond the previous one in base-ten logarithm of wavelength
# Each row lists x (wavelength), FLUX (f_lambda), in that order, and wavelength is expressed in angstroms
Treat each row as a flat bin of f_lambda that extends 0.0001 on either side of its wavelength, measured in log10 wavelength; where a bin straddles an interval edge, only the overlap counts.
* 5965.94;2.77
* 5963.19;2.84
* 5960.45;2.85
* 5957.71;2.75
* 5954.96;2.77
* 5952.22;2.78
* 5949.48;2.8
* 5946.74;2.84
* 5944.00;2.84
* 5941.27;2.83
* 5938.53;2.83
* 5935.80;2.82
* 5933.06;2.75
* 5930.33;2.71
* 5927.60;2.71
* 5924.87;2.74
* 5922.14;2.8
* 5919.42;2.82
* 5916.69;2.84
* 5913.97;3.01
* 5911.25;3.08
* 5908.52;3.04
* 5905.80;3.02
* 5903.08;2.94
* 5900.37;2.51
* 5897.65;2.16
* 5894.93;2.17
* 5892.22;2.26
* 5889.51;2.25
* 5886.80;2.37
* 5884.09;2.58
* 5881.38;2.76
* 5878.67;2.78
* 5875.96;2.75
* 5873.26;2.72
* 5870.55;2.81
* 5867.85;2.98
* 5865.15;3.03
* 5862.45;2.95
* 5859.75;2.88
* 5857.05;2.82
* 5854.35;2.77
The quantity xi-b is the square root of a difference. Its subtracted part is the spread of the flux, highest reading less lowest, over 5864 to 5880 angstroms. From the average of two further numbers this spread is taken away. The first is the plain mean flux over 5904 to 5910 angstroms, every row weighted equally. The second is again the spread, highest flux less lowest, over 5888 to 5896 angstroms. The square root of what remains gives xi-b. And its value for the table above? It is 1.1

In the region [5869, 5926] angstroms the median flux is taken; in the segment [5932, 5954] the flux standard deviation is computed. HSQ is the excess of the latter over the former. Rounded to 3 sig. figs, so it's -2.73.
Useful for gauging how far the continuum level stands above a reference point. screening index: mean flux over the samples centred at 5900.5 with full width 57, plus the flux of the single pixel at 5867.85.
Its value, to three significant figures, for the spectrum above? 5.66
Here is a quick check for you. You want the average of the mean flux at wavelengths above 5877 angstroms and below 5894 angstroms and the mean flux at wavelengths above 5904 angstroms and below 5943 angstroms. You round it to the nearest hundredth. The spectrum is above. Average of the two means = 2.68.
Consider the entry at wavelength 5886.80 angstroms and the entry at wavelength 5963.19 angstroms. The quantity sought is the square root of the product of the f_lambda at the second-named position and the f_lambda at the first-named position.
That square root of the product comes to 2.59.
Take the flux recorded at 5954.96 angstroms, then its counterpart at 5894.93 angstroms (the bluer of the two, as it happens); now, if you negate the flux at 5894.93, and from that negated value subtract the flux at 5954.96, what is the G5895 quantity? -4.94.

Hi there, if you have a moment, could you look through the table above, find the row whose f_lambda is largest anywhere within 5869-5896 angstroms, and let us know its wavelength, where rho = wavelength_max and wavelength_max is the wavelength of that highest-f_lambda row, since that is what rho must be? 5870.55 angstroms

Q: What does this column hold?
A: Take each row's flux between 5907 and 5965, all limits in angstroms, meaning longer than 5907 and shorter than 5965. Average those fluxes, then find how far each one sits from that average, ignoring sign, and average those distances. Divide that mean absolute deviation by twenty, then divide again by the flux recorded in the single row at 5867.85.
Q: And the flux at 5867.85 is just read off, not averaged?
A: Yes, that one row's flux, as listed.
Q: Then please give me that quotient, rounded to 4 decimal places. 0.0011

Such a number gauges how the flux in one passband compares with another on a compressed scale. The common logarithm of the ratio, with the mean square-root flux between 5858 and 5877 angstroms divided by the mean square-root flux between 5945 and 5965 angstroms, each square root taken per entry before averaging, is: 0.005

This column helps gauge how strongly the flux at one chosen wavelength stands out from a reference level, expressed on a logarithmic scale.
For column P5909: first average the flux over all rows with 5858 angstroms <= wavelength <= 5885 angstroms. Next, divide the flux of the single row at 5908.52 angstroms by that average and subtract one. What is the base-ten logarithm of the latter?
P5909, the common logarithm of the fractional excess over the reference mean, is -1.12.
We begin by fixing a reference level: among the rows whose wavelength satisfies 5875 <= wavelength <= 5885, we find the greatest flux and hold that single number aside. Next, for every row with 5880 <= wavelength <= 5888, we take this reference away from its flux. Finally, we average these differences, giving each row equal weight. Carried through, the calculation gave -0.21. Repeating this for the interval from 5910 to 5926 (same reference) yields 0.10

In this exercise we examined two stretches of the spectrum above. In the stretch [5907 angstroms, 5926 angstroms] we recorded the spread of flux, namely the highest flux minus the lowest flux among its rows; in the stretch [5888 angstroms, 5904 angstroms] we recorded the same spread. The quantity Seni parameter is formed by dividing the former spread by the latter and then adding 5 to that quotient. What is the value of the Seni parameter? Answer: 5.44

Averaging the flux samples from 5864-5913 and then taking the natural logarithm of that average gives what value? 0.99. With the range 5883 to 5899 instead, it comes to 0.83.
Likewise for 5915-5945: 1.03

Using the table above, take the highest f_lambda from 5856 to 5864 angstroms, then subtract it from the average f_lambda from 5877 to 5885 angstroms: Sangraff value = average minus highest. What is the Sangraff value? -0.24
